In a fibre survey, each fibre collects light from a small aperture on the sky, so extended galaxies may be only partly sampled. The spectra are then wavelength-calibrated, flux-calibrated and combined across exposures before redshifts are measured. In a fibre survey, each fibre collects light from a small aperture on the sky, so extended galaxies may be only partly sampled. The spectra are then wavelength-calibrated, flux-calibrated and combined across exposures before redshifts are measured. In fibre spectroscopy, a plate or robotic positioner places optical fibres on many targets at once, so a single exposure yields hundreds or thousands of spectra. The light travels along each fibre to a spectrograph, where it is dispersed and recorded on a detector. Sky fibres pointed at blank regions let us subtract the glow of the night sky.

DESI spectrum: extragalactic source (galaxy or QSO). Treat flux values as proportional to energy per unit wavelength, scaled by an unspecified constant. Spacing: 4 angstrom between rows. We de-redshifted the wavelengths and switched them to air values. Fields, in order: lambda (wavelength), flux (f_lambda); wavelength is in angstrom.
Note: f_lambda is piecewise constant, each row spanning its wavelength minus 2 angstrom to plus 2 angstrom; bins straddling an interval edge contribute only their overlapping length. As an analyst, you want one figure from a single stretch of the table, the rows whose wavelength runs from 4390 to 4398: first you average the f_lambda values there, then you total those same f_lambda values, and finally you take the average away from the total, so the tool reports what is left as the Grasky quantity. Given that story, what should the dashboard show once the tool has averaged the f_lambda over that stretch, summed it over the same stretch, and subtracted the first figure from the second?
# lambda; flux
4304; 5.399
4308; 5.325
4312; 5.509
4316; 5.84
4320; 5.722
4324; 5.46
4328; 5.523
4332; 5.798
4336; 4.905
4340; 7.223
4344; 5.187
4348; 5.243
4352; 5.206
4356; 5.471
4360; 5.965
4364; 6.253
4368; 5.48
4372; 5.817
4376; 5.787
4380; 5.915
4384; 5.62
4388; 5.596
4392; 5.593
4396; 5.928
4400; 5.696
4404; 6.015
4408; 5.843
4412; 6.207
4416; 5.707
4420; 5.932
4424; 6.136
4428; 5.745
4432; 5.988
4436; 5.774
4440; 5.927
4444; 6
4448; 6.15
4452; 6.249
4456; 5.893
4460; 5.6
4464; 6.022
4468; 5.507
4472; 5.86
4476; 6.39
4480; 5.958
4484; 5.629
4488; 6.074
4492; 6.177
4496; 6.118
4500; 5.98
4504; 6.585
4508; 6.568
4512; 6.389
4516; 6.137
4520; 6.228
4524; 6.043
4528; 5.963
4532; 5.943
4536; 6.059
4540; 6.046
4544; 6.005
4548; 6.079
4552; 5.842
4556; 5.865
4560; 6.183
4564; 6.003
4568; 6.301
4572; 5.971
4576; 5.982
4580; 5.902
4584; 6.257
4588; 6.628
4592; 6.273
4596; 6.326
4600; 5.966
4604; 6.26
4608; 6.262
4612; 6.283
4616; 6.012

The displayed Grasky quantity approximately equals 5.76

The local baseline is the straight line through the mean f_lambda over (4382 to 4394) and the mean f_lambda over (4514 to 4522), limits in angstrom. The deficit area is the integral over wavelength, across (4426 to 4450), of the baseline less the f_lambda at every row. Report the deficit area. -3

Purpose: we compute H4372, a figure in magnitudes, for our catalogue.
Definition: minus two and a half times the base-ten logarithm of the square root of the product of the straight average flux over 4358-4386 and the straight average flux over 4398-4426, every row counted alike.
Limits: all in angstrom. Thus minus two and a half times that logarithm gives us -1.92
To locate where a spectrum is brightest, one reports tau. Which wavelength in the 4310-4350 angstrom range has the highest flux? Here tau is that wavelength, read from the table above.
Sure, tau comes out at 4340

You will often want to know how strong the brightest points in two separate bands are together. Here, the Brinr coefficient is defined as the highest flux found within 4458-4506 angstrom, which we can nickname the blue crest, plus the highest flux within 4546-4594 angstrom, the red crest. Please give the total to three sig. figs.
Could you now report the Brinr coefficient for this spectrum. 13.2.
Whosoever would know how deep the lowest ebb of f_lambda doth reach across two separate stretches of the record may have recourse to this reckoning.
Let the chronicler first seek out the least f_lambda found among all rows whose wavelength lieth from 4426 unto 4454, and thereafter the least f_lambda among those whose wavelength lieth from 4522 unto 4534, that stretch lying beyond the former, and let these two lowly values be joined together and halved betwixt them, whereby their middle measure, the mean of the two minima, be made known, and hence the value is 5.84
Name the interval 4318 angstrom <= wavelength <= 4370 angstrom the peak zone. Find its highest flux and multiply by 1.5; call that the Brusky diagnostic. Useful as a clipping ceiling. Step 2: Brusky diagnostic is 10.8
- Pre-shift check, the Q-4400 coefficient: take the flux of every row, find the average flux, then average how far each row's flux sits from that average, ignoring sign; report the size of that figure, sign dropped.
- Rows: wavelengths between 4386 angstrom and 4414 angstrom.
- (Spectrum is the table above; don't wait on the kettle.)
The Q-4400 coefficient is 0.18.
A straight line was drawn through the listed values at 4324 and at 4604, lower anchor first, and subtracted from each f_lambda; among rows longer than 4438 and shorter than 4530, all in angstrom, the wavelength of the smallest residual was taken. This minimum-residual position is 4468 angstrom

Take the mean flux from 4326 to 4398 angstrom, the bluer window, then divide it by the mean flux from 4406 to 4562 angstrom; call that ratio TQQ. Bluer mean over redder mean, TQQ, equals 0.946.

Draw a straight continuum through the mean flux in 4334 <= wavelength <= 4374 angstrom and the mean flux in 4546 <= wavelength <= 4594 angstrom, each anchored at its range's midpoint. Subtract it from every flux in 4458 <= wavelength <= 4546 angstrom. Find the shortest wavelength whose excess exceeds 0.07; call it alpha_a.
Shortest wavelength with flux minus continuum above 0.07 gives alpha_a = 4464 angstrom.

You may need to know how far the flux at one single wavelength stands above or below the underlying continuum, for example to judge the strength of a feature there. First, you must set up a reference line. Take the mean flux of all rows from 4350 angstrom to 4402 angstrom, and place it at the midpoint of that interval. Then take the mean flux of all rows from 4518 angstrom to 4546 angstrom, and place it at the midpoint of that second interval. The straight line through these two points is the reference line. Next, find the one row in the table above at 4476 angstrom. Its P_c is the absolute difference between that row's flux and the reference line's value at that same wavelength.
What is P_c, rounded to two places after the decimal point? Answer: 0.47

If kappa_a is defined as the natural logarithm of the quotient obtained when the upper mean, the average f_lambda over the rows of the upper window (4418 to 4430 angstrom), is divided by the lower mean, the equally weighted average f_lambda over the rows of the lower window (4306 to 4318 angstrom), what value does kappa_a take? 0.066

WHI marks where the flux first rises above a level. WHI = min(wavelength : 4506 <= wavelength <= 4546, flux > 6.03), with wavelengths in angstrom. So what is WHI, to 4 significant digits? 4508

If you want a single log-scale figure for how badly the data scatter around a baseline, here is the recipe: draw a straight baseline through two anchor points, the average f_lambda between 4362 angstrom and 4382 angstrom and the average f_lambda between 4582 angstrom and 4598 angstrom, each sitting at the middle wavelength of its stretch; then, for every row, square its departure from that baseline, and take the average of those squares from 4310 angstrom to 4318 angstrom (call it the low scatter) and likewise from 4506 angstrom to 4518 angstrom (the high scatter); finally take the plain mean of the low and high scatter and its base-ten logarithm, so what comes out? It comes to -1.3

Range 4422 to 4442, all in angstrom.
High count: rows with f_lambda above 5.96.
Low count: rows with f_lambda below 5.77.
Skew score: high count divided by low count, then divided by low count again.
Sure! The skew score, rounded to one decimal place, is 2.0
